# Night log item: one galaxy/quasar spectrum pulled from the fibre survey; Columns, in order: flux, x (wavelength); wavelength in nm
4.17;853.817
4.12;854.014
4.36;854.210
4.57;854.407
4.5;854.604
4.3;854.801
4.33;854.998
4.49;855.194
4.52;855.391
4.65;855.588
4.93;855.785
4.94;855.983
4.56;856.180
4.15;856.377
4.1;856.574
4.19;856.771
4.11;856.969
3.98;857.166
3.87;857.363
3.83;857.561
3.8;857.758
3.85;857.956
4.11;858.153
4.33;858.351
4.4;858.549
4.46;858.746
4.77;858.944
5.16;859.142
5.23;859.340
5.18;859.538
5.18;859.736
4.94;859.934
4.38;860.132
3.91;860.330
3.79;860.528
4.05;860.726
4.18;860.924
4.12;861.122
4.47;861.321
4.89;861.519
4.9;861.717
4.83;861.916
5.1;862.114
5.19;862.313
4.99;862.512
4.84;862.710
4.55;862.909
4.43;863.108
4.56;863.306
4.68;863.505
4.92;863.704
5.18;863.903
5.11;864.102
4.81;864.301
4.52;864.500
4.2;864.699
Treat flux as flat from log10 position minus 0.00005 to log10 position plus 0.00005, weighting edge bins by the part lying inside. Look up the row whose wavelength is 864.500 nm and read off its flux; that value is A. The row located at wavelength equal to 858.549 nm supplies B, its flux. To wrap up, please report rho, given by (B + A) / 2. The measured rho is 4.46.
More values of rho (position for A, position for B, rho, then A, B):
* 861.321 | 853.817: 4.32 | 4.47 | 4.17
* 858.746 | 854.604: 4.48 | 4.46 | 4.5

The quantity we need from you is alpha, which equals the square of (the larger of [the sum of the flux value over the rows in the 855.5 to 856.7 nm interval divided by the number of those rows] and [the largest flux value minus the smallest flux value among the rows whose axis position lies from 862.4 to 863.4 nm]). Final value 21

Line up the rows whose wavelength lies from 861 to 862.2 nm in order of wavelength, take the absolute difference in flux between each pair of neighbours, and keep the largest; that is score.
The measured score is 0.42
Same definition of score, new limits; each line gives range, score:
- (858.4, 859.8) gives 0.39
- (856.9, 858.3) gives 0.26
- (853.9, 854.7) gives 0.24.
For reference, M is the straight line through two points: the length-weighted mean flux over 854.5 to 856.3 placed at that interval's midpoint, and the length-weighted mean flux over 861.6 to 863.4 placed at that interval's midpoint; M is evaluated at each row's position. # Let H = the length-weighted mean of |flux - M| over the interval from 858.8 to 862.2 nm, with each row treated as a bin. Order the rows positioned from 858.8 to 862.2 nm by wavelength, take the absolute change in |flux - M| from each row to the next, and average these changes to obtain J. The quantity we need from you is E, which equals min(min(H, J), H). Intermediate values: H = 0.42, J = 0.178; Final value 0.18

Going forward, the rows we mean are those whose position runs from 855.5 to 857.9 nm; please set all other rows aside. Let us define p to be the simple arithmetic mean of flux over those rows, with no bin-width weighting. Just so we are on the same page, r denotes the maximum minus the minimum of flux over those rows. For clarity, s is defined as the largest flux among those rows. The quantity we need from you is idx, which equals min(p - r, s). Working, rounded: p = 4.26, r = 1.14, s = 4.94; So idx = 3.1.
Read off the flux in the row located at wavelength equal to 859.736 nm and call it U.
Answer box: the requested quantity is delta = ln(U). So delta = 1.64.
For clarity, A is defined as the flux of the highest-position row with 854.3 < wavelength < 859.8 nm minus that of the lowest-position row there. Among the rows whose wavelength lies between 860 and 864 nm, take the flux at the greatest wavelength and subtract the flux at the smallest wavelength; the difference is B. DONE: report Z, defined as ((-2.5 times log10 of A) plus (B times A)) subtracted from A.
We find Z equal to -0.41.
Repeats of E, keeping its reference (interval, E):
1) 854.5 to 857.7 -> 0.13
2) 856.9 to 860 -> 0.13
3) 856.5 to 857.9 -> 0.08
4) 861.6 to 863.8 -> 0.16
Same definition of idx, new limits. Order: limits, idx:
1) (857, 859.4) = 2.9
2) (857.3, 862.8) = 3.1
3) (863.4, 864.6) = 4.2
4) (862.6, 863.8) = 4.2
